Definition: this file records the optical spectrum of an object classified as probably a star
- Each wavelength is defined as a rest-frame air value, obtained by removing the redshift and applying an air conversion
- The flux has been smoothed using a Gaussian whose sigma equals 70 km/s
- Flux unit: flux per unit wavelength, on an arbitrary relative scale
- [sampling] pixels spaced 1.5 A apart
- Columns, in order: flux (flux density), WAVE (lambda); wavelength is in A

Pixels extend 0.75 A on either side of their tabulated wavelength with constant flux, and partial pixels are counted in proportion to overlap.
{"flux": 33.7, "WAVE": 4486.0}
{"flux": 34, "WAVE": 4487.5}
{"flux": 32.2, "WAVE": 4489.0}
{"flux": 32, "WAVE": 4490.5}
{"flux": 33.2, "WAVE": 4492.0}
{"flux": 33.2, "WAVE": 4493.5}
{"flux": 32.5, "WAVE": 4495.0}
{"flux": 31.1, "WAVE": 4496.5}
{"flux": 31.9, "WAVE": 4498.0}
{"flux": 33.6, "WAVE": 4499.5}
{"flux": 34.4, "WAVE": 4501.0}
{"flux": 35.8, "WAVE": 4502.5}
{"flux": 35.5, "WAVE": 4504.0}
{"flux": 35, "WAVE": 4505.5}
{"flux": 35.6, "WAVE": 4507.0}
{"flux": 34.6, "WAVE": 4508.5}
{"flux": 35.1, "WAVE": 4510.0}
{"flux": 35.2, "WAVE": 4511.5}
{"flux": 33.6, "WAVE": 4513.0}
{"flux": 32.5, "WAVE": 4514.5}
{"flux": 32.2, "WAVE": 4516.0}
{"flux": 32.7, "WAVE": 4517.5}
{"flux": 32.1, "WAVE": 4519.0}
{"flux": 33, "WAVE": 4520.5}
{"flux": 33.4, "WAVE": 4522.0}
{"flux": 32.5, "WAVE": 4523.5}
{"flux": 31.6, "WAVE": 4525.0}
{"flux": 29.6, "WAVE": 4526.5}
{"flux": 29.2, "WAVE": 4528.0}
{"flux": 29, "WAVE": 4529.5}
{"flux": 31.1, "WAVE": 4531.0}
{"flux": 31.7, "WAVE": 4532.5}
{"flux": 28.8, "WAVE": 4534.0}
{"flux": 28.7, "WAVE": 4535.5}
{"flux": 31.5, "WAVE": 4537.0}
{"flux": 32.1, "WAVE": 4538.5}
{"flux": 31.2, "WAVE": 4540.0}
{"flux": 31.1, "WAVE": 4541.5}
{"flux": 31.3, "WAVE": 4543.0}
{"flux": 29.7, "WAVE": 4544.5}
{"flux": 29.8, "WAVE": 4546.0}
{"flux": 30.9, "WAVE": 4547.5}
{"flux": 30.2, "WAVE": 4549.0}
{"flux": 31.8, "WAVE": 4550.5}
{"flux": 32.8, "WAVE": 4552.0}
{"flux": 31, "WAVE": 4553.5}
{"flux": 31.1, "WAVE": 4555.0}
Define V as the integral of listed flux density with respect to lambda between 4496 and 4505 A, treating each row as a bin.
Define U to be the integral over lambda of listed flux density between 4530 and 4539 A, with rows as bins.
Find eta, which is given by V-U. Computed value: 29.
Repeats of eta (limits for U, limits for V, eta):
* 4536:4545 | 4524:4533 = -7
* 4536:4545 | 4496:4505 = 24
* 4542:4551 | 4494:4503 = 23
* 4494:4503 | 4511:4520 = -1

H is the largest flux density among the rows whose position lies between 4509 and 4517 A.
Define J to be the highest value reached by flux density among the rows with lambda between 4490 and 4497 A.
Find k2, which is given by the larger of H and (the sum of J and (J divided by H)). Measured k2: 35.2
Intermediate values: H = 35.2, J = 33.2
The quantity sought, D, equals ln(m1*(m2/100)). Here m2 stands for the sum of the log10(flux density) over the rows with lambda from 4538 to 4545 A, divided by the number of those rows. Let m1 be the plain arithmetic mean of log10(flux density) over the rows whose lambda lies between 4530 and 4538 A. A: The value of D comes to -3.81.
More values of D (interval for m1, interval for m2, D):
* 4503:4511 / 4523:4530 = -3.78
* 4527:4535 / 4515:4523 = -3.80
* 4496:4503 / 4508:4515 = -3.76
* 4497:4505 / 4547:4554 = -3.77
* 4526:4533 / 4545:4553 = -3.81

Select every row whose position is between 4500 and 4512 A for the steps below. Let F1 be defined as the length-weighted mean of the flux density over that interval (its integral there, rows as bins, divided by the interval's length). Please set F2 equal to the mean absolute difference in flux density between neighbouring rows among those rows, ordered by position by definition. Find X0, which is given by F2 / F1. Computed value 0.018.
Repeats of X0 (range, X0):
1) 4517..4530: 0.025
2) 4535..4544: 0.030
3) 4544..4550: 0.021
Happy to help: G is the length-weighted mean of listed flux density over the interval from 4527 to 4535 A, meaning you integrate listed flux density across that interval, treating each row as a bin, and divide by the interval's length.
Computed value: 30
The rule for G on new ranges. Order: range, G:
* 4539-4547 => 31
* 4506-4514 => 35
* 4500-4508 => 35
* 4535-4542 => 31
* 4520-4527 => 32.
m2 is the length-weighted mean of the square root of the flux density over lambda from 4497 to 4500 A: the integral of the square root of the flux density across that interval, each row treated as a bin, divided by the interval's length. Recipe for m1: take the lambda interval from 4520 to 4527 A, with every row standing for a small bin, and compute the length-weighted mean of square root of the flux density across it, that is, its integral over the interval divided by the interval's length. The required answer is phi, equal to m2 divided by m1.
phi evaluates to 1.01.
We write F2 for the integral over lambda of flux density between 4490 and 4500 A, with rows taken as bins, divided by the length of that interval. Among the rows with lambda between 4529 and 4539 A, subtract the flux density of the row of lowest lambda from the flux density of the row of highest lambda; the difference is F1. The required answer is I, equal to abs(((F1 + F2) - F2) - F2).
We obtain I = 29.4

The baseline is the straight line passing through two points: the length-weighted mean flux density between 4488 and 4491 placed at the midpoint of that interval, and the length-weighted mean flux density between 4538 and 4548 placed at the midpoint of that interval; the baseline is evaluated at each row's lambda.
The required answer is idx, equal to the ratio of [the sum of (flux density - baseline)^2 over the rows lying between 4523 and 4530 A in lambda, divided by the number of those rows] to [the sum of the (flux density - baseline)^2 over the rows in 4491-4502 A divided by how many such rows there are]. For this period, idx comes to 2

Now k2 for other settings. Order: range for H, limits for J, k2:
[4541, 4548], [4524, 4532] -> 32.6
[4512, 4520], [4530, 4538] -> 33.6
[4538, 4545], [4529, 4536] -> 32.7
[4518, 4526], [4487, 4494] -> 35.0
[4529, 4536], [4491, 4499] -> 34.2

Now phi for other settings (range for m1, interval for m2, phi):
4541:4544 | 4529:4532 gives 0.99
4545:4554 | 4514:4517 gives 1.02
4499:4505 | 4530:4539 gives 0.94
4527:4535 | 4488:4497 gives 1.04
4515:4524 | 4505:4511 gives 1.04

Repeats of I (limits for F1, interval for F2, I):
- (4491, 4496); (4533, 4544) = 31.4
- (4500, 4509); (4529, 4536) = 29.7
